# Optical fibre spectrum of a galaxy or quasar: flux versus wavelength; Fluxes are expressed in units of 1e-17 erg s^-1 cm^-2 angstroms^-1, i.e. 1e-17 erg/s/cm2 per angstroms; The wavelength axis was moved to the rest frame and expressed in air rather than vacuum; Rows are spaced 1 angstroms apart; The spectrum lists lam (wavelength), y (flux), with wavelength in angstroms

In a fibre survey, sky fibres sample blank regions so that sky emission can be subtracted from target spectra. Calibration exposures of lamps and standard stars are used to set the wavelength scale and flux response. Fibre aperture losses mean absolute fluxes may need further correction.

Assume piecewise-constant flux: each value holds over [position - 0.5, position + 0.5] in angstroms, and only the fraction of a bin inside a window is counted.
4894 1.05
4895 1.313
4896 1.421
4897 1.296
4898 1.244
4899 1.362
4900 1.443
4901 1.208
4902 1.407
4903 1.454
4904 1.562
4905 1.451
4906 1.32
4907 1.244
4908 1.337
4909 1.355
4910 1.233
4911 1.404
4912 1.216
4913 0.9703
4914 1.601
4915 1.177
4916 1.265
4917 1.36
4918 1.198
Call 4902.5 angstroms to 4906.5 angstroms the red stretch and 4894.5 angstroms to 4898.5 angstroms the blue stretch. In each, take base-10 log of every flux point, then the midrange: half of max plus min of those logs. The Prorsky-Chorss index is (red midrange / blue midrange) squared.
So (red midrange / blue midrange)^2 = 1.6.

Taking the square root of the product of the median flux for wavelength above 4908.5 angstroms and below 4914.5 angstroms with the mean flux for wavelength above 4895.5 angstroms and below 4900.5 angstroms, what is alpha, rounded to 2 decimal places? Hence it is 1.32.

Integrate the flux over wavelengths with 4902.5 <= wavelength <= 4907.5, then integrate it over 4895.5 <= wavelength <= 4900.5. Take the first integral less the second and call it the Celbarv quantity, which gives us 0.3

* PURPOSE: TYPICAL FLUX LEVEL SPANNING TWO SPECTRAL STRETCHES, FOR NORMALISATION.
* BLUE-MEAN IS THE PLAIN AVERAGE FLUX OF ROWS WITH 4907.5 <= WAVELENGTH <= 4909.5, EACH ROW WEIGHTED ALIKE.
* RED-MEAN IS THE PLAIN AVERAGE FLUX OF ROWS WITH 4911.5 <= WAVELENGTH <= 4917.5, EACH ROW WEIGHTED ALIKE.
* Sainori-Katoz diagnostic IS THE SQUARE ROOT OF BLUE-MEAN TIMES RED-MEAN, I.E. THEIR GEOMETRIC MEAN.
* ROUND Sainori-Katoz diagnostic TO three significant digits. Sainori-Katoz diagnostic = 1.30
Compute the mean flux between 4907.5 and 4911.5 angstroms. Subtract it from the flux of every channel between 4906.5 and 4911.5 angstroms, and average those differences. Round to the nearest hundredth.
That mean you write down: -0.02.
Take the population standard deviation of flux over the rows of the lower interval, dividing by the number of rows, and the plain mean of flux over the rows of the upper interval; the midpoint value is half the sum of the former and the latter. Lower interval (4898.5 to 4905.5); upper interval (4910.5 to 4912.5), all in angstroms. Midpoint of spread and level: 0.71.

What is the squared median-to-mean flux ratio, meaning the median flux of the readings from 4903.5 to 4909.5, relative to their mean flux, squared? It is 0.95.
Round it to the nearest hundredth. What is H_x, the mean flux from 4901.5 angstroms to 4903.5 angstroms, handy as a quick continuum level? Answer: 1.43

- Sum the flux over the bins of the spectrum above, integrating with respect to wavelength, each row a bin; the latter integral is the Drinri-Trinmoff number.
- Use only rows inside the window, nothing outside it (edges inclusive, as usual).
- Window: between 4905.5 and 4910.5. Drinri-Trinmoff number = 6.5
